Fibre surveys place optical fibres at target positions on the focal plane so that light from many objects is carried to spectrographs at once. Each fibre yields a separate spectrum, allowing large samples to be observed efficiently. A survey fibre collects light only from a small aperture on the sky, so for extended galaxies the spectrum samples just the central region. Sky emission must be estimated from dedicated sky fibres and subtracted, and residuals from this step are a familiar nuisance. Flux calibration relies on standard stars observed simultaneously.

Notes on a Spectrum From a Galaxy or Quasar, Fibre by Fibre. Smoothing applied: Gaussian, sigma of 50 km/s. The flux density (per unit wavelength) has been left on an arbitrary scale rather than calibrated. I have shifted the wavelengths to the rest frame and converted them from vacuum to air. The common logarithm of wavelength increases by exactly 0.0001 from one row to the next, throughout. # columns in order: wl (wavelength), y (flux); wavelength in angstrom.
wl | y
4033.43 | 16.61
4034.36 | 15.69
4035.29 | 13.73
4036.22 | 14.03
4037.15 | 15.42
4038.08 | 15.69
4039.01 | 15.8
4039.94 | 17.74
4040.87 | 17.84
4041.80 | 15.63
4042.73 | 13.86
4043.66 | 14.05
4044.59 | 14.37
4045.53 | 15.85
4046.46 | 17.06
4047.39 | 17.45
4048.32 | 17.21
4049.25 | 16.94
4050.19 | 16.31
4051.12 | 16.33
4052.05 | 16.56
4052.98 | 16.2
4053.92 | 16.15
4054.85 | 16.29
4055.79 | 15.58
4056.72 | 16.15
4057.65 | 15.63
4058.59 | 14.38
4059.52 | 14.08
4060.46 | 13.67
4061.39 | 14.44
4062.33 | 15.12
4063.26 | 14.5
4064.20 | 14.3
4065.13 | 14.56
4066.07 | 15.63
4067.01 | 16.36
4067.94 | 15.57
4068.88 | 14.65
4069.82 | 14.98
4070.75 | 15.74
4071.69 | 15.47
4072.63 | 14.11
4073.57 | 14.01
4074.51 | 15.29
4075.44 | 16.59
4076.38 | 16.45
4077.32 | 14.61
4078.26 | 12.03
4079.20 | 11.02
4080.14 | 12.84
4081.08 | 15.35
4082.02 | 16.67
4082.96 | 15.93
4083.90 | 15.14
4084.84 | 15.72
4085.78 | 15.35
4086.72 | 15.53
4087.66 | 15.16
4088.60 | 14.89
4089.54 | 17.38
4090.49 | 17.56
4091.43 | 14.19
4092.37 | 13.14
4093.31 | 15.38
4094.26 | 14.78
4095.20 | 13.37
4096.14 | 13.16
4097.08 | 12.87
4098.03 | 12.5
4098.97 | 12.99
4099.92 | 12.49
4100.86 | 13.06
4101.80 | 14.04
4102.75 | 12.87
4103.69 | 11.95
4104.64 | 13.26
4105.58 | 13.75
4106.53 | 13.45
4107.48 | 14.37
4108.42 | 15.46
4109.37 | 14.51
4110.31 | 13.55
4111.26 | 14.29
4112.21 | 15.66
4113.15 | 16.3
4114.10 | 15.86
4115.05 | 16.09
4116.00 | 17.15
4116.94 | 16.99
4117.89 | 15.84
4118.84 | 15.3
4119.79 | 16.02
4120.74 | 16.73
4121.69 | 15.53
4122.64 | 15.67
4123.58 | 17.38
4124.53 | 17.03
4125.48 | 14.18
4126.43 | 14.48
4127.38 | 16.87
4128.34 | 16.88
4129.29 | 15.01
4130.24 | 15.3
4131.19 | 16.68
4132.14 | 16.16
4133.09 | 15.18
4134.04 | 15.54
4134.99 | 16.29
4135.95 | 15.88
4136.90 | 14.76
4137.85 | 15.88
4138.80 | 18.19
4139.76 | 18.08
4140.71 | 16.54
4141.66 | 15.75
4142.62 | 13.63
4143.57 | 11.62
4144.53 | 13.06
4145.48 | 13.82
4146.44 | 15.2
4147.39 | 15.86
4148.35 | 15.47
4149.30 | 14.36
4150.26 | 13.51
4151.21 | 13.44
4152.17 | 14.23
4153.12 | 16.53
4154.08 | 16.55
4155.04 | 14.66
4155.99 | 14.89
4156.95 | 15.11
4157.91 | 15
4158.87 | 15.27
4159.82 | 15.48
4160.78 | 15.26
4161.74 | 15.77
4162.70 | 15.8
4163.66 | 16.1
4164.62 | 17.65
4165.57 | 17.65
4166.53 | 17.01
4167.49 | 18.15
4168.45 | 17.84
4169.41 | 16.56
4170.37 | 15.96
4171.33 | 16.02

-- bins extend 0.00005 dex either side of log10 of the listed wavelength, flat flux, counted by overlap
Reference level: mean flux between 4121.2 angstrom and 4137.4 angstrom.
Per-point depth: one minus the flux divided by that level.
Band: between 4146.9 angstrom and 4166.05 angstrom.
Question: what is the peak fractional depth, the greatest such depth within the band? 0.15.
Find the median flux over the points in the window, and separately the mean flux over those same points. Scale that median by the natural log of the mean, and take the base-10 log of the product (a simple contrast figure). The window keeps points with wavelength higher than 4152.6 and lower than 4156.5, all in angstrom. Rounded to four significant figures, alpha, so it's 1.636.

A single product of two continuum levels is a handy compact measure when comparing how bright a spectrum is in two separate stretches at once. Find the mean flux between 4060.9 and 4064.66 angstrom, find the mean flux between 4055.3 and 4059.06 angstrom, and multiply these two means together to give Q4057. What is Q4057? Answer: 225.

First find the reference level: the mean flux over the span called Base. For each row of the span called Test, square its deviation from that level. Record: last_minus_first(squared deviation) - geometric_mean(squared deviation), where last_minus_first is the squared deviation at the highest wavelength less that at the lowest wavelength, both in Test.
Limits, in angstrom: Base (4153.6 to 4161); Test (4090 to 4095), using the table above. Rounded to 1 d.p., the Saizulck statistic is -5.6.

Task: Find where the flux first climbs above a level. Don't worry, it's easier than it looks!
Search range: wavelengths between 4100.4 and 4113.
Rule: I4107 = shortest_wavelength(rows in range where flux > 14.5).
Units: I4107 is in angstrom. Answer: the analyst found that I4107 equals 4108.42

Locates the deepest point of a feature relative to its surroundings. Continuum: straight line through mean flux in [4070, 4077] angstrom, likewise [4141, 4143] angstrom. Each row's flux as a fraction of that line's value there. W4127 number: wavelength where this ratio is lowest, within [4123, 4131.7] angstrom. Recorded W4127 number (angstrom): 4125.48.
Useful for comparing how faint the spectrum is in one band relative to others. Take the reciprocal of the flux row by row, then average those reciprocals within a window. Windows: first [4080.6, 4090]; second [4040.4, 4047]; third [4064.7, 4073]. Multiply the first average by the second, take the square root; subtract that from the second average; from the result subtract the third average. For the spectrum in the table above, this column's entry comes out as -0.065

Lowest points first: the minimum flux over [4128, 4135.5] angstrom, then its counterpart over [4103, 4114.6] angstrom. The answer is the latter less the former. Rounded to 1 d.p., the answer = -3.1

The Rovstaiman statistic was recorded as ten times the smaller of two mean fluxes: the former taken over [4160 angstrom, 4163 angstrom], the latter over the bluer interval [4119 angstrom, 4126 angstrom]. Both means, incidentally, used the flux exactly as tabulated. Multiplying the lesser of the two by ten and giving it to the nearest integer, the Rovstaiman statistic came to 156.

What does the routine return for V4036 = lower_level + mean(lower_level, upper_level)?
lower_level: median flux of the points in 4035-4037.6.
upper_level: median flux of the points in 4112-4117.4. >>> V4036 29.1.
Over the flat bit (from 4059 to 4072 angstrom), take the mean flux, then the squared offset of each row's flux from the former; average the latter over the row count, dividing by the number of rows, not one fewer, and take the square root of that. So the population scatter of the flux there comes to 0.7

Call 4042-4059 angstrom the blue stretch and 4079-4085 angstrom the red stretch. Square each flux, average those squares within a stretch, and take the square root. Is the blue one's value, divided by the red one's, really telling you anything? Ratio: 1.08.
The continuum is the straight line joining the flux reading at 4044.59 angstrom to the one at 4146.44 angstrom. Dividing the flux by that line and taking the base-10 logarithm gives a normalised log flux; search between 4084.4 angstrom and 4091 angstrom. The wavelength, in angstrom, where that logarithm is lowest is 4088.60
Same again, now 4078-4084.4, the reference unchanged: 4079.20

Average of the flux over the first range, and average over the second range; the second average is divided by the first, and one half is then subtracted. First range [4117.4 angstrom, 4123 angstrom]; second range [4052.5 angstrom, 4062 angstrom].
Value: 0.46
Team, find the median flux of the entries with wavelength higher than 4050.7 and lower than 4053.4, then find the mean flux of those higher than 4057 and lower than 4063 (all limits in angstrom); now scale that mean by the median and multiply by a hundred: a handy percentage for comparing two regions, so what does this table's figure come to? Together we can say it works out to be 89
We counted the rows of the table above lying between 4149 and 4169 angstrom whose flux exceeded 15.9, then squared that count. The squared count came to 64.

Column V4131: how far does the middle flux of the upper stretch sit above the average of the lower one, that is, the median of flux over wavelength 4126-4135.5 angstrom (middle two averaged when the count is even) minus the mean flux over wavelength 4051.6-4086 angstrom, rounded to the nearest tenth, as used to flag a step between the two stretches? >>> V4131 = 0.8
